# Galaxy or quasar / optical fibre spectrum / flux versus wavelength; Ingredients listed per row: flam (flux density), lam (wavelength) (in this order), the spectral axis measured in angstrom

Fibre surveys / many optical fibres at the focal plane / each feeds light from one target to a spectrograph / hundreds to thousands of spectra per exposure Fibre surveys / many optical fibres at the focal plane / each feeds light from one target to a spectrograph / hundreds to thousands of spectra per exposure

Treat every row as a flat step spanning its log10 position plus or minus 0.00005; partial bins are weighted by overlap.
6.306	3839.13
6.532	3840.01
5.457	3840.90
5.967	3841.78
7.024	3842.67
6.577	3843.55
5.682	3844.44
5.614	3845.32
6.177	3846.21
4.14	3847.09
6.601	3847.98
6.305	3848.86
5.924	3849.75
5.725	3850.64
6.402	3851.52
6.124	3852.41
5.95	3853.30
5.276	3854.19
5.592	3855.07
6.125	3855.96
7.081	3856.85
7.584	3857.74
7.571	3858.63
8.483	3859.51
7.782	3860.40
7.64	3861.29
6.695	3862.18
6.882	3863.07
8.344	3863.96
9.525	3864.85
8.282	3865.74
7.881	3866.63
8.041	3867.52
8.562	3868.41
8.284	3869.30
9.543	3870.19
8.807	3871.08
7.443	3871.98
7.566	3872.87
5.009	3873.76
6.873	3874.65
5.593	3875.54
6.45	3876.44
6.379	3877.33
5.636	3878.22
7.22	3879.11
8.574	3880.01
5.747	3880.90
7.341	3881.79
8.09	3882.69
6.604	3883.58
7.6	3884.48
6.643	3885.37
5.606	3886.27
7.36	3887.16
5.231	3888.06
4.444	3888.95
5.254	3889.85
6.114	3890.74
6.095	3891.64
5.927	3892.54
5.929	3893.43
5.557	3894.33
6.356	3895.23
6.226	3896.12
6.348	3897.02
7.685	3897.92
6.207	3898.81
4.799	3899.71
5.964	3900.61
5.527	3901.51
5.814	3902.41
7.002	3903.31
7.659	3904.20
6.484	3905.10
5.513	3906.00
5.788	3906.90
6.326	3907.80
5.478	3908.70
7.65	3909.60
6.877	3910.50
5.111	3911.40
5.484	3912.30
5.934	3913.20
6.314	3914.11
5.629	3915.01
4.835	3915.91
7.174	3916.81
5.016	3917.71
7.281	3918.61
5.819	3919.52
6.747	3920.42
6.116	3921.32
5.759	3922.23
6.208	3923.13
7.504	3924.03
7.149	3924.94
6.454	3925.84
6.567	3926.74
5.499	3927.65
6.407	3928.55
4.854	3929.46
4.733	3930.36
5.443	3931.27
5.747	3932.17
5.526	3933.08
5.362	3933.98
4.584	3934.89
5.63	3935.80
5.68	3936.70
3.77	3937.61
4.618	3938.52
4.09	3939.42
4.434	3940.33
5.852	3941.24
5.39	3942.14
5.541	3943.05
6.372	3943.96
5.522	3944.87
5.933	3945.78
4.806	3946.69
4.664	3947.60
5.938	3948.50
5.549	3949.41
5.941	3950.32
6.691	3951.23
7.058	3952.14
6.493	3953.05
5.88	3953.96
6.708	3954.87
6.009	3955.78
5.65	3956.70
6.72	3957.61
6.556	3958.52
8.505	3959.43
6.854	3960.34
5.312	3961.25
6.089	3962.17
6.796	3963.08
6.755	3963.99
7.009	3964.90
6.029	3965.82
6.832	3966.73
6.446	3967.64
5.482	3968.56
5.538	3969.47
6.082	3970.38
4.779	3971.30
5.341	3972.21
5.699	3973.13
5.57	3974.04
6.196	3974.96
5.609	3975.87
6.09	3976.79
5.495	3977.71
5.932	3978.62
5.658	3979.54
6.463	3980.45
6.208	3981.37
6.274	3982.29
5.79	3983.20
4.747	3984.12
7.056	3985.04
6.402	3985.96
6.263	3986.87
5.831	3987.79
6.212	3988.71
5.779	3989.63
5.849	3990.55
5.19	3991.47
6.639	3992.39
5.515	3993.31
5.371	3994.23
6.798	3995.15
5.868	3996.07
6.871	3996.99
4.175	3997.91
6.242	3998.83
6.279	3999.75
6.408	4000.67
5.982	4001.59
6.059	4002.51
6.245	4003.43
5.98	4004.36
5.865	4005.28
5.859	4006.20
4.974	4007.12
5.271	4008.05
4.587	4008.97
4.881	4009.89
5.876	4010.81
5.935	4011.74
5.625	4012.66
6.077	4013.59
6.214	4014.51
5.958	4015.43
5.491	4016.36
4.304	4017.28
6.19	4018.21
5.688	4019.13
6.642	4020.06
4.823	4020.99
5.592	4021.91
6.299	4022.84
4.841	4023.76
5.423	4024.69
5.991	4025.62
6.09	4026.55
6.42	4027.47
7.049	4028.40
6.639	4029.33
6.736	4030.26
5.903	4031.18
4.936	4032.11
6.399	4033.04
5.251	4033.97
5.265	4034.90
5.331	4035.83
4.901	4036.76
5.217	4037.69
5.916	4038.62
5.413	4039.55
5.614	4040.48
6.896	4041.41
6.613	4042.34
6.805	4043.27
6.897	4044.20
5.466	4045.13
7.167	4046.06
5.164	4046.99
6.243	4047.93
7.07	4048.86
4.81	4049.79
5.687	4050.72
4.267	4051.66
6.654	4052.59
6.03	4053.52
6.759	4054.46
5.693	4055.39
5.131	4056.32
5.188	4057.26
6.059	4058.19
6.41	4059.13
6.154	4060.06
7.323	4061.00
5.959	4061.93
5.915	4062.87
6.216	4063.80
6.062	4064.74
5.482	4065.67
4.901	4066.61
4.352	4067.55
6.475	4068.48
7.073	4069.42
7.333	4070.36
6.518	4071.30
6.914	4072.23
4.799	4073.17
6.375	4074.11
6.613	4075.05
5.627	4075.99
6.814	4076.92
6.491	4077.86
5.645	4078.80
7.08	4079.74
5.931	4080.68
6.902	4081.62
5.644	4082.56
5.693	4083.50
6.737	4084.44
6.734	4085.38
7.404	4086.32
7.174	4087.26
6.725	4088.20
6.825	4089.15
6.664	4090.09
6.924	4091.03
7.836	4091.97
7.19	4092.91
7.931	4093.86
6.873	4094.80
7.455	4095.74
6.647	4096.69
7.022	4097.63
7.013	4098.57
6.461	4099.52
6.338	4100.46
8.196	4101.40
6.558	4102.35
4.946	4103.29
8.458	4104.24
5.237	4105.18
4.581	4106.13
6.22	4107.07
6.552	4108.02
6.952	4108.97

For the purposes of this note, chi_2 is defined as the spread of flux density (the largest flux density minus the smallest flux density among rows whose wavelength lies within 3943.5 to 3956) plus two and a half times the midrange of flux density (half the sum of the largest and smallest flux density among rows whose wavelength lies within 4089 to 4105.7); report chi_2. 19.1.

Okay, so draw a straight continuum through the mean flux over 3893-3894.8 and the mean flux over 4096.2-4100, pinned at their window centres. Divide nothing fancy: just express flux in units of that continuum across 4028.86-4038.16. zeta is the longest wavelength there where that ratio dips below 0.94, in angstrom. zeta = 4037.69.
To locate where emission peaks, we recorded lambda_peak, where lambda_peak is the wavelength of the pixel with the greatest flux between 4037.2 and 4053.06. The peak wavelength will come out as 4046.06 angstrom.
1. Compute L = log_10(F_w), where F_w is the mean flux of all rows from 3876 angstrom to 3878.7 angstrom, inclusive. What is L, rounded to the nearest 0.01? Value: 0.79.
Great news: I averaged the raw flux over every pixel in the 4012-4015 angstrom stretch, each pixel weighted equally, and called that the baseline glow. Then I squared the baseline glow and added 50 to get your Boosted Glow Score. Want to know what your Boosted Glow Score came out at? 86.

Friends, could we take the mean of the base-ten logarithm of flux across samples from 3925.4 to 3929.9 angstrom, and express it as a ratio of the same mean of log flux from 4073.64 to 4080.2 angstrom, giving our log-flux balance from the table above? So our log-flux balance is 0.96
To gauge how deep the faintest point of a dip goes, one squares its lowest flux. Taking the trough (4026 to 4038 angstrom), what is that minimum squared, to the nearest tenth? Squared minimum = 24.0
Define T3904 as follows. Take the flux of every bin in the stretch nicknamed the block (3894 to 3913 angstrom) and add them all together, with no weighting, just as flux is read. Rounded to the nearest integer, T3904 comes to 130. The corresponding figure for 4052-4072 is 128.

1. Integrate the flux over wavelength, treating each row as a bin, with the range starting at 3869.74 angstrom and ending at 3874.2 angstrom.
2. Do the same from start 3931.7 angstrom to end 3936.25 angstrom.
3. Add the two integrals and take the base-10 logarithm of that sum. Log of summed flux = 1.77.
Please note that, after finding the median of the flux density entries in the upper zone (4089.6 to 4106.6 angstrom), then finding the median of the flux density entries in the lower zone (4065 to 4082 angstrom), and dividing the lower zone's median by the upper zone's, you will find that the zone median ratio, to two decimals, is 0.94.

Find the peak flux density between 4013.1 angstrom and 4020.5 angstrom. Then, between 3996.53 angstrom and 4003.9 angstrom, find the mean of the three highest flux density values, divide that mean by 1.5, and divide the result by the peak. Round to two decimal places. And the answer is 0.65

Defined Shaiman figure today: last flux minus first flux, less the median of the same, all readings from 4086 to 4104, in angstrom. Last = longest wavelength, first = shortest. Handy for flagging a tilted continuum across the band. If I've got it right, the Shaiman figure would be -9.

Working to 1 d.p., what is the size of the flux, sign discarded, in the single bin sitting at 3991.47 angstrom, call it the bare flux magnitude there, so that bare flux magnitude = 5.2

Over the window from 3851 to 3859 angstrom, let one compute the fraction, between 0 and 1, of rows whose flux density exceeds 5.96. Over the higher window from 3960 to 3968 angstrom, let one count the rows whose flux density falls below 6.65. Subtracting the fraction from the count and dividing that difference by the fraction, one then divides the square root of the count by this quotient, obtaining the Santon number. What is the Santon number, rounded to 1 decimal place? 0.4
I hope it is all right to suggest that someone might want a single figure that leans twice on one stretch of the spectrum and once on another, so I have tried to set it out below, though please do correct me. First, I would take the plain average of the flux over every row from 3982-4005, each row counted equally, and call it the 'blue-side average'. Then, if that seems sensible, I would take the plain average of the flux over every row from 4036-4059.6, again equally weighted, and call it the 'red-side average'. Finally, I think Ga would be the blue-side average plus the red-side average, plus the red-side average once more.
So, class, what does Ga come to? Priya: 17.8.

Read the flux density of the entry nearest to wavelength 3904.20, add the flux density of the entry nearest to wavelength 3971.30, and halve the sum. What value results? 6.2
